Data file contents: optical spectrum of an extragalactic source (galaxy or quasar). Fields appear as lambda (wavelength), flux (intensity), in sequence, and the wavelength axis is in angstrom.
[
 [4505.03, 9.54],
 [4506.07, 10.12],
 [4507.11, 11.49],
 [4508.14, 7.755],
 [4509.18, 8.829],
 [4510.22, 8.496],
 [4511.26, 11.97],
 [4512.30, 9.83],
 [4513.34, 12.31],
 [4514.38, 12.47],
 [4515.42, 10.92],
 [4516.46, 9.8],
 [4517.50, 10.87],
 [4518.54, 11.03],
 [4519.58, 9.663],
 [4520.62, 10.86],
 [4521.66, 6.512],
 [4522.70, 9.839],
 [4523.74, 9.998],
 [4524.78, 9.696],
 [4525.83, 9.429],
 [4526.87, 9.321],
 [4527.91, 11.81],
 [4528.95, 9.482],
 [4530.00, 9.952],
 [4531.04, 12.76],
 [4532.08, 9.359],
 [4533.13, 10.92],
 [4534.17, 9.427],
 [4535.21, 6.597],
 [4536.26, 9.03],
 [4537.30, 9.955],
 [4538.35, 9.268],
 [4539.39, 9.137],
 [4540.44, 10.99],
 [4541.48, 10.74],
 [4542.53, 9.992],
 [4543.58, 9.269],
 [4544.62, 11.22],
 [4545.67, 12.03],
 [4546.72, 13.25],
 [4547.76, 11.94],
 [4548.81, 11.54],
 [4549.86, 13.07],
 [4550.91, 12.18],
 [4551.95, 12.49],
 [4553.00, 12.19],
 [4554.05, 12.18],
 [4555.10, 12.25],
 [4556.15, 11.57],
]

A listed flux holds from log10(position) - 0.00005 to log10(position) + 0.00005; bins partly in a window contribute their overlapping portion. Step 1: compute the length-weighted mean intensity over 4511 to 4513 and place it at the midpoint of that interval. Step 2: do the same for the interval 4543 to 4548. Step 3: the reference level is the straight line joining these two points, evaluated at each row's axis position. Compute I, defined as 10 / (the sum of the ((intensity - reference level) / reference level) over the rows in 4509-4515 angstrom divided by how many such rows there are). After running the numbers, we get -481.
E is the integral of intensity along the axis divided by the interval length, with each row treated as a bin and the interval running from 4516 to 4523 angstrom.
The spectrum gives 10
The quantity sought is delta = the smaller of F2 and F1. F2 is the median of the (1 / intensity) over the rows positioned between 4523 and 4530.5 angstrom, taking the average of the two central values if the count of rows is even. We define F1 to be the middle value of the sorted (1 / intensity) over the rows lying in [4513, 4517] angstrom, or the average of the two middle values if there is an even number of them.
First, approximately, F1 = 0.086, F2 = 0.103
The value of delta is 0.086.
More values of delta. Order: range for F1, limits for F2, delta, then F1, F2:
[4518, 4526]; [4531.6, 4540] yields 0.102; 0.102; 0.107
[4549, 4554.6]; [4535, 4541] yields 0.082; 0.082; 0.109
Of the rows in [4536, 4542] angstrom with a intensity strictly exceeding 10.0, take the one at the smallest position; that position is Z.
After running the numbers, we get 4540.44 angstrom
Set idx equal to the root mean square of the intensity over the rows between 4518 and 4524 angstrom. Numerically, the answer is 9.8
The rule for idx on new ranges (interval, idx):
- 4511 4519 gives 11.2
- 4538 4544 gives 9.9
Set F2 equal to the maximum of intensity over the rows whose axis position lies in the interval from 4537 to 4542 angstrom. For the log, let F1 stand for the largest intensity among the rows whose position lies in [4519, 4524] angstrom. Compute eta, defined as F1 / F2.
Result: 0.99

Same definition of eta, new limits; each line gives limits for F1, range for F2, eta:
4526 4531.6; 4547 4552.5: 0.98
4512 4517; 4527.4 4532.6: 0.98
